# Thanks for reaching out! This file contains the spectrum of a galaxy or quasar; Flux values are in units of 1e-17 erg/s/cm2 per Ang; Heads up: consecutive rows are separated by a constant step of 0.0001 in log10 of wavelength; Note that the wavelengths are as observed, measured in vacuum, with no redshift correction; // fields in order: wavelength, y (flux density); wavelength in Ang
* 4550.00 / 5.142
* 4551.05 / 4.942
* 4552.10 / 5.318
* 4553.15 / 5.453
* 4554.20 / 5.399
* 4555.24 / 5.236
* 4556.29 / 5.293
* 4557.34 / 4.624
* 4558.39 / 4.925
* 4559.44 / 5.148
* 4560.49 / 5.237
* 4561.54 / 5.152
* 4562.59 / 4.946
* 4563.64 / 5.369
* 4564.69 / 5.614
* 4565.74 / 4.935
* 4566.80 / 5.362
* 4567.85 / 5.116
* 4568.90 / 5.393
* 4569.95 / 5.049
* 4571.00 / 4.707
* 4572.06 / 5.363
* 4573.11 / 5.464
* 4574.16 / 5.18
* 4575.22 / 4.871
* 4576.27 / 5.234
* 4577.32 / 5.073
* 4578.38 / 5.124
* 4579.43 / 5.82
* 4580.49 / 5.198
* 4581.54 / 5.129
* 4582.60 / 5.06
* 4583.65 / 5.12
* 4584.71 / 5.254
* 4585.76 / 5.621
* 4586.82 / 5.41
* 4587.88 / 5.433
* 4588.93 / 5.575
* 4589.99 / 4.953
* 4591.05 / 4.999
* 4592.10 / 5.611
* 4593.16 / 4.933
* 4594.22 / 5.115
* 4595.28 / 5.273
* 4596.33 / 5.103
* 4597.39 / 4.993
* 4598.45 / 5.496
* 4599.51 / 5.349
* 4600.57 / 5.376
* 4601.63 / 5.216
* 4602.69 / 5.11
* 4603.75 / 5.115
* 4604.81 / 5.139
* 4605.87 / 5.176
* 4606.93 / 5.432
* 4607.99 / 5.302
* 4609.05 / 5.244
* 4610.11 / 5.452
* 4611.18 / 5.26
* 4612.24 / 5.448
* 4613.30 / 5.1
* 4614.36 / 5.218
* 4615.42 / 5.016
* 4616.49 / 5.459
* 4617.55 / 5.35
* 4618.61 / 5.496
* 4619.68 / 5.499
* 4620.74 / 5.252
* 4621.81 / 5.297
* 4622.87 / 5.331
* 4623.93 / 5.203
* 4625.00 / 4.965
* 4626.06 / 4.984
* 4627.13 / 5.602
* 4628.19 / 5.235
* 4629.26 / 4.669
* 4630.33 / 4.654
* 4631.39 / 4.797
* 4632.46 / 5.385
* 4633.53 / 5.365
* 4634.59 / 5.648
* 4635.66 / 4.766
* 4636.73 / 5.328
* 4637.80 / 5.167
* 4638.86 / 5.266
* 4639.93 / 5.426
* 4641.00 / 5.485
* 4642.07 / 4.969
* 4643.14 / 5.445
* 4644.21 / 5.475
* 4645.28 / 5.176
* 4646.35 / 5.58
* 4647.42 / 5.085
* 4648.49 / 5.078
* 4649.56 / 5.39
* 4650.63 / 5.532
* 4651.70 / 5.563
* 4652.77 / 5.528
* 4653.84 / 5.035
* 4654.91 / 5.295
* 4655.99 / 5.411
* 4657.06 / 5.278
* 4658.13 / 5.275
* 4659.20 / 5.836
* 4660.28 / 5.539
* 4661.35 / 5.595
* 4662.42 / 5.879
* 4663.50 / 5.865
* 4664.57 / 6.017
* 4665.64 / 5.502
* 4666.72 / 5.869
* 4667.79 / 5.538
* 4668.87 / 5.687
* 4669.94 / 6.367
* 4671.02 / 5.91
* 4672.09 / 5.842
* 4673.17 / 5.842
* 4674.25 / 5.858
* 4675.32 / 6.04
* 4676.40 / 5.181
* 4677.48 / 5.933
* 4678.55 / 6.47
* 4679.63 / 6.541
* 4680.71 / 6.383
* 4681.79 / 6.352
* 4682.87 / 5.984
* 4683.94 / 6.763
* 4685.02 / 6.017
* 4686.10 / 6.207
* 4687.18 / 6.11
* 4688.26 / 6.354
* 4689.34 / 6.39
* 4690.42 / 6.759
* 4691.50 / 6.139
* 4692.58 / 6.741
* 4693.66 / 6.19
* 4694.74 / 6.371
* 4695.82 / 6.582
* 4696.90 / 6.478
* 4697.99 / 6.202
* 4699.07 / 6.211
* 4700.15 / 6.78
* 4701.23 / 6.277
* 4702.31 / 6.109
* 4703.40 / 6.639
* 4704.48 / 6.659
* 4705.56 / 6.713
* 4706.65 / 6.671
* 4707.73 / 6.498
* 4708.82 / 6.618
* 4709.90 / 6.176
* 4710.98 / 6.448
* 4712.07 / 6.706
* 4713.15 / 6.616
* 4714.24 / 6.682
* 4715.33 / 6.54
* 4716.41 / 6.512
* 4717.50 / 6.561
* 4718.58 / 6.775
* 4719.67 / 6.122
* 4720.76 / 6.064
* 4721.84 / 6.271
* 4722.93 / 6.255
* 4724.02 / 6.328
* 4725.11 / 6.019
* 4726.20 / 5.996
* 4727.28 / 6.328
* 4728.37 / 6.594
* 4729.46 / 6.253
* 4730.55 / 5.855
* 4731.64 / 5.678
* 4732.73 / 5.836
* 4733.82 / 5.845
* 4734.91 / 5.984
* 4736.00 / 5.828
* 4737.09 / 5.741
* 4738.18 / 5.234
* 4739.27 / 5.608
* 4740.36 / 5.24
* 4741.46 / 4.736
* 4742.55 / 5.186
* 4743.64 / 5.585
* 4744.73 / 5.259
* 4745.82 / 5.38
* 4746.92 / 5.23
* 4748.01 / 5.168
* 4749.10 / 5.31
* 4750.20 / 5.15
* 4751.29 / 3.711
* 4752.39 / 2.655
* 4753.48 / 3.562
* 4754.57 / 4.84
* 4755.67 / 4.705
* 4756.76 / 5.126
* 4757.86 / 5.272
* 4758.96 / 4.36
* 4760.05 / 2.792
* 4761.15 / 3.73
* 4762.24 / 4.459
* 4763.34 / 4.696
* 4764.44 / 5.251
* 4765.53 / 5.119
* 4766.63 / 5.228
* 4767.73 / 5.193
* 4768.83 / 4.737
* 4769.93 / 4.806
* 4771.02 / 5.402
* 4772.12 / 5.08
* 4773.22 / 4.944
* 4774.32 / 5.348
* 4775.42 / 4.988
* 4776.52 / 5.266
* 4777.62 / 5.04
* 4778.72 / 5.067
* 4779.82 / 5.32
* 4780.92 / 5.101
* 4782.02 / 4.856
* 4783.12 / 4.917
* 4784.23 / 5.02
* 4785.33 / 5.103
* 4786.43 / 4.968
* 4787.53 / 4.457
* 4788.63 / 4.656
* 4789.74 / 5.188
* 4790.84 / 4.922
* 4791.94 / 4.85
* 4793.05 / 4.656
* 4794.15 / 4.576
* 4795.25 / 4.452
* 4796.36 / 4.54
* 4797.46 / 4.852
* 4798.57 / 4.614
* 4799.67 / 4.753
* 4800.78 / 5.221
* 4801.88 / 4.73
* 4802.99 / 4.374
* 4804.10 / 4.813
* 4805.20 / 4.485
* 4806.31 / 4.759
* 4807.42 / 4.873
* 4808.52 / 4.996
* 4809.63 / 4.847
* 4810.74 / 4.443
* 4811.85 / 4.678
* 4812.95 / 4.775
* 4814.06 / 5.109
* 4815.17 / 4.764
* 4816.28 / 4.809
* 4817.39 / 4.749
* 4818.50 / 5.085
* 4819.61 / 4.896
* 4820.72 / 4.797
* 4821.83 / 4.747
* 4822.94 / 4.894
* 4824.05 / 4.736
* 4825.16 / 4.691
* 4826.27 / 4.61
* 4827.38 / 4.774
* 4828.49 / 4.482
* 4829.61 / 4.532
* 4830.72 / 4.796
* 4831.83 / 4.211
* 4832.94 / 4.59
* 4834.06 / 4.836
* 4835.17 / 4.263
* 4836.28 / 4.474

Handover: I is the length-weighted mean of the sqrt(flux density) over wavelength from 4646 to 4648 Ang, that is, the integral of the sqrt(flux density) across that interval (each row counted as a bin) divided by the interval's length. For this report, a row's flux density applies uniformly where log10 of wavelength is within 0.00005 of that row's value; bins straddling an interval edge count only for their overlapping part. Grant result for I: 2.303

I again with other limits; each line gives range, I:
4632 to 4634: 2.315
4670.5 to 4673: 2.424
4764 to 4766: 2.285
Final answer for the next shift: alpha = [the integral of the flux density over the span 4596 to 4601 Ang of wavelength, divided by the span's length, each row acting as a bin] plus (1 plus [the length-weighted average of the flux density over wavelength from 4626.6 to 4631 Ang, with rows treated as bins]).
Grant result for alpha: 11.3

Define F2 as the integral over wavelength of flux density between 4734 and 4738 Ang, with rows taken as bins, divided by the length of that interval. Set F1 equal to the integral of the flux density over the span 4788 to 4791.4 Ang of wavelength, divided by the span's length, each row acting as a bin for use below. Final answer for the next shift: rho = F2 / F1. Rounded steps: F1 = 4.9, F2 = 5.8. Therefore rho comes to 1.18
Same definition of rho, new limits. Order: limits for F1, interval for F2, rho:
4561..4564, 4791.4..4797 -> 0.90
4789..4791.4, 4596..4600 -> 1.04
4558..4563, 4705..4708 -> 1.30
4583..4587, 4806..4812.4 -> 0.89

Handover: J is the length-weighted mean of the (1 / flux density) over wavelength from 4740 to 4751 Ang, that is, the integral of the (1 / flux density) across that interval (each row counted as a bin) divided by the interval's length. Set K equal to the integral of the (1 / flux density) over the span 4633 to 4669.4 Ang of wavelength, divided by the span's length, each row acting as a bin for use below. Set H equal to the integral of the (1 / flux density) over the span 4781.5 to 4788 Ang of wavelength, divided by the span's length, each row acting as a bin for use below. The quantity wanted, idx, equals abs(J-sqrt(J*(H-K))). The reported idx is 0.131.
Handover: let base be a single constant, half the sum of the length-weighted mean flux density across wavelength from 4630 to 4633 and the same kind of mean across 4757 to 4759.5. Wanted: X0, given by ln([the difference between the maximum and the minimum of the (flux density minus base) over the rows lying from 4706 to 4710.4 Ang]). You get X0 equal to -0.7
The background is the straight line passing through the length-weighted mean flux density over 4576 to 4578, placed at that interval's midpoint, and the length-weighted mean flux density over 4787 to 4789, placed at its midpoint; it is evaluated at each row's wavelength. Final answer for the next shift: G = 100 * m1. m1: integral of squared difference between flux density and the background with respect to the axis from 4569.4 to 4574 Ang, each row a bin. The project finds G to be 38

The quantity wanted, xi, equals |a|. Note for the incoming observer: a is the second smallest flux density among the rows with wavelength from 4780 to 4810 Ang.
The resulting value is 4.5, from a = 4.452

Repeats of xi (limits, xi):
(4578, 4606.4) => 5.0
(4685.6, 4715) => 6.1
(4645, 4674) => 5.1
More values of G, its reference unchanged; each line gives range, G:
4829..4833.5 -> 24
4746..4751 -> 176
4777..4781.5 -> 144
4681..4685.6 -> 999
